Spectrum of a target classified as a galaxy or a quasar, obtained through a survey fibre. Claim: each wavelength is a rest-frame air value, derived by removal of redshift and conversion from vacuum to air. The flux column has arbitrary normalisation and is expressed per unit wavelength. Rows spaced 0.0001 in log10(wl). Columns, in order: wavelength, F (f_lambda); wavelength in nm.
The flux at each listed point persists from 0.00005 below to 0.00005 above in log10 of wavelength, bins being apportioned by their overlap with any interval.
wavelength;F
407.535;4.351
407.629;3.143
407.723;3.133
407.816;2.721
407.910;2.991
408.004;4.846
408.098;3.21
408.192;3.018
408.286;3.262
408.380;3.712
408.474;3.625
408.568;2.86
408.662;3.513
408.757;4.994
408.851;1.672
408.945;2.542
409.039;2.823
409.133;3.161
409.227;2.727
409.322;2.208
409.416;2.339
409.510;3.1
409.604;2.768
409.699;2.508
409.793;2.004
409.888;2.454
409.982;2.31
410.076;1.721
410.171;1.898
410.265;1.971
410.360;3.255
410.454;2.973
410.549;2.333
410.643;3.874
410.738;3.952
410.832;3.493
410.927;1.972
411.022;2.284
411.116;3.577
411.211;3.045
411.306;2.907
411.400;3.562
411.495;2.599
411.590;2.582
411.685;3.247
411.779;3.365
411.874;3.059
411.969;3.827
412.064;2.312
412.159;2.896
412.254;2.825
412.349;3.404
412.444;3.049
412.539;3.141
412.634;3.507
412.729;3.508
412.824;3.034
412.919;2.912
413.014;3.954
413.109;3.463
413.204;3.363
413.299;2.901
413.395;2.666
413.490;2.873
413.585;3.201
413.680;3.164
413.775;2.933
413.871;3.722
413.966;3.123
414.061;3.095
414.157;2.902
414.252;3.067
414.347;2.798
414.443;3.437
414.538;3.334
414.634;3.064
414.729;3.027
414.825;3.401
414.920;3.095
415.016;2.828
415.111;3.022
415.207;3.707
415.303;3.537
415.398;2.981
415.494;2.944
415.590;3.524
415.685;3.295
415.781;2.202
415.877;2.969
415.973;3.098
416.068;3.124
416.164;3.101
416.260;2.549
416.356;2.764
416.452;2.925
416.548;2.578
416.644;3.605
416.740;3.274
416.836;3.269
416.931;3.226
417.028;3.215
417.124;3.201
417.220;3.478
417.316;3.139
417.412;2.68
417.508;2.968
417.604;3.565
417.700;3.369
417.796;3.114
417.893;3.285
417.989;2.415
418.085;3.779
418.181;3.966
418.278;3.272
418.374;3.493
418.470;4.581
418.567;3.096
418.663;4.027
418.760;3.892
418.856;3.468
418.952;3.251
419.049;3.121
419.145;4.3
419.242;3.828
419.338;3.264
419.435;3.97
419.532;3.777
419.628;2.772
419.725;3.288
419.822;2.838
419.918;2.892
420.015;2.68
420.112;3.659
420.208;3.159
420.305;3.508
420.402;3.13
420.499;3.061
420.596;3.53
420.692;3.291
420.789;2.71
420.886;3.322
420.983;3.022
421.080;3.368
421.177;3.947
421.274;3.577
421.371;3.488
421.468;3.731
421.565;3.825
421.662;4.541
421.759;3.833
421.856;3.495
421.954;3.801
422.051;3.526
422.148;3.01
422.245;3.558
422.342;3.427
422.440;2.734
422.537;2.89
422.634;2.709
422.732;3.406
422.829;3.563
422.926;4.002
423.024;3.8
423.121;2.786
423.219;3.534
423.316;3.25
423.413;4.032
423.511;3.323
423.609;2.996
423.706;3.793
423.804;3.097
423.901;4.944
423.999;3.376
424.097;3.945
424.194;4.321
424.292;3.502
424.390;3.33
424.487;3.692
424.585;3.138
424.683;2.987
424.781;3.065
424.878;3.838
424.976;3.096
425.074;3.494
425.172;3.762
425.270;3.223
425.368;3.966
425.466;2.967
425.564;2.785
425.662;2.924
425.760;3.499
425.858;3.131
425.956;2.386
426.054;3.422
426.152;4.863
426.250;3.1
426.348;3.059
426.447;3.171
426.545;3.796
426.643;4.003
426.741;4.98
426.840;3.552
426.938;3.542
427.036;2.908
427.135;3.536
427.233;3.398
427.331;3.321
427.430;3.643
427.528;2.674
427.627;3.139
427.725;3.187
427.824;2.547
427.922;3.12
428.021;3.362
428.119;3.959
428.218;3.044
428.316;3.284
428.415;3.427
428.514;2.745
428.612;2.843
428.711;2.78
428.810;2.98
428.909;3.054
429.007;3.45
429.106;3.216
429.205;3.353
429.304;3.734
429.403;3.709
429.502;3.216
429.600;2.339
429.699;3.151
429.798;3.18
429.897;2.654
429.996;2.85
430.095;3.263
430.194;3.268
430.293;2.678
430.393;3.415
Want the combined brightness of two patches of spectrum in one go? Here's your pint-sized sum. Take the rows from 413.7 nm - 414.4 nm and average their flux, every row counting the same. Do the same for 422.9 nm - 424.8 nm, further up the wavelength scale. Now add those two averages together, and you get 6.64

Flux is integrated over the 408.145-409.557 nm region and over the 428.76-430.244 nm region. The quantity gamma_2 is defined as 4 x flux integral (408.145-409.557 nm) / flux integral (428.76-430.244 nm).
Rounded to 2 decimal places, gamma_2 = 3.66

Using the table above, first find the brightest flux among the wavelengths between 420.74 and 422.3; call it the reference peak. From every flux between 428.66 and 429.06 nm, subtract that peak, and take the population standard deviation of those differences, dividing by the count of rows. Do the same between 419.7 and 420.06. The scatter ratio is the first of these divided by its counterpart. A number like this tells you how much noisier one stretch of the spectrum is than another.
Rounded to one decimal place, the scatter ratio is 1.1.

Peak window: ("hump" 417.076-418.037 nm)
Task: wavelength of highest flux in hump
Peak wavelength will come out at 417.604 nm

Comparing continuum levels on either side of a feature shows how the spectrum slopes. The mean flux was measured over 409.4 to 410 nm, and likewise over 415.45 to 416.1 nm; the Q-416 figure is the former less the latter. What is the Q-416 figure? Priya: -0.5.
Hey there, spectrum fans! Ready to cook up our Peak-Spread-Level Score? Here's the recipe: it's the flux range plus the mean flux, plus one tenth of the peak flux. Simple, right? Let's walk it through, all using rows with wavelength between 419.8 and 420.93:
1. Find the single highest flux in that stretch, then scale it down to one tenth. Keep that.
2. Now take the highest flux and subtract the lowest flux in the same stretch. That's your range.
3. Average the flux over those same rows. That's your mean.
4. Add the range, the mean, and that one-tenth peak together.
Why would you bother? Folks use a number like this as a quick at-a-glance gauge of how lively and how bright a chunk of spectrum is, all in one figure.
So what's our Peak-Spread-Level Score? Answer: 4.5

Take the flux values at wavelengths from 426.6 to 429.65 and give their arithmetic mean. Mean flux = 3.29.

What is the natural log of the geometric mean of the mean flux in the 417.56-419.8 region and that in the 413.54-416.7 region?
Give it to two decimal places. 1.19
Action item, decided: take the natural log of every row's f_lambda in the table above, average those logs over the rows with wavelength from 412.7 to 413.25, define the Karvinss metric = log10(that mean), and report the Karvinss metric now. 0.083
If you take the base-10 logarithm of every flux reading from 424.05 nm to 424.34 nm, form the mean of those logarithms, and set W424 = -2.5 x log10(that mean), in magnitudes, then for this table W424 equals 0.57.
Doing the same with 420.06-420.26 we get 0.69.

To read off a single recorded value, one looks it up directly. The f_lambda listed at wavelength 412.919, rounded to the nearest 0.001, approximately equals 2.912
